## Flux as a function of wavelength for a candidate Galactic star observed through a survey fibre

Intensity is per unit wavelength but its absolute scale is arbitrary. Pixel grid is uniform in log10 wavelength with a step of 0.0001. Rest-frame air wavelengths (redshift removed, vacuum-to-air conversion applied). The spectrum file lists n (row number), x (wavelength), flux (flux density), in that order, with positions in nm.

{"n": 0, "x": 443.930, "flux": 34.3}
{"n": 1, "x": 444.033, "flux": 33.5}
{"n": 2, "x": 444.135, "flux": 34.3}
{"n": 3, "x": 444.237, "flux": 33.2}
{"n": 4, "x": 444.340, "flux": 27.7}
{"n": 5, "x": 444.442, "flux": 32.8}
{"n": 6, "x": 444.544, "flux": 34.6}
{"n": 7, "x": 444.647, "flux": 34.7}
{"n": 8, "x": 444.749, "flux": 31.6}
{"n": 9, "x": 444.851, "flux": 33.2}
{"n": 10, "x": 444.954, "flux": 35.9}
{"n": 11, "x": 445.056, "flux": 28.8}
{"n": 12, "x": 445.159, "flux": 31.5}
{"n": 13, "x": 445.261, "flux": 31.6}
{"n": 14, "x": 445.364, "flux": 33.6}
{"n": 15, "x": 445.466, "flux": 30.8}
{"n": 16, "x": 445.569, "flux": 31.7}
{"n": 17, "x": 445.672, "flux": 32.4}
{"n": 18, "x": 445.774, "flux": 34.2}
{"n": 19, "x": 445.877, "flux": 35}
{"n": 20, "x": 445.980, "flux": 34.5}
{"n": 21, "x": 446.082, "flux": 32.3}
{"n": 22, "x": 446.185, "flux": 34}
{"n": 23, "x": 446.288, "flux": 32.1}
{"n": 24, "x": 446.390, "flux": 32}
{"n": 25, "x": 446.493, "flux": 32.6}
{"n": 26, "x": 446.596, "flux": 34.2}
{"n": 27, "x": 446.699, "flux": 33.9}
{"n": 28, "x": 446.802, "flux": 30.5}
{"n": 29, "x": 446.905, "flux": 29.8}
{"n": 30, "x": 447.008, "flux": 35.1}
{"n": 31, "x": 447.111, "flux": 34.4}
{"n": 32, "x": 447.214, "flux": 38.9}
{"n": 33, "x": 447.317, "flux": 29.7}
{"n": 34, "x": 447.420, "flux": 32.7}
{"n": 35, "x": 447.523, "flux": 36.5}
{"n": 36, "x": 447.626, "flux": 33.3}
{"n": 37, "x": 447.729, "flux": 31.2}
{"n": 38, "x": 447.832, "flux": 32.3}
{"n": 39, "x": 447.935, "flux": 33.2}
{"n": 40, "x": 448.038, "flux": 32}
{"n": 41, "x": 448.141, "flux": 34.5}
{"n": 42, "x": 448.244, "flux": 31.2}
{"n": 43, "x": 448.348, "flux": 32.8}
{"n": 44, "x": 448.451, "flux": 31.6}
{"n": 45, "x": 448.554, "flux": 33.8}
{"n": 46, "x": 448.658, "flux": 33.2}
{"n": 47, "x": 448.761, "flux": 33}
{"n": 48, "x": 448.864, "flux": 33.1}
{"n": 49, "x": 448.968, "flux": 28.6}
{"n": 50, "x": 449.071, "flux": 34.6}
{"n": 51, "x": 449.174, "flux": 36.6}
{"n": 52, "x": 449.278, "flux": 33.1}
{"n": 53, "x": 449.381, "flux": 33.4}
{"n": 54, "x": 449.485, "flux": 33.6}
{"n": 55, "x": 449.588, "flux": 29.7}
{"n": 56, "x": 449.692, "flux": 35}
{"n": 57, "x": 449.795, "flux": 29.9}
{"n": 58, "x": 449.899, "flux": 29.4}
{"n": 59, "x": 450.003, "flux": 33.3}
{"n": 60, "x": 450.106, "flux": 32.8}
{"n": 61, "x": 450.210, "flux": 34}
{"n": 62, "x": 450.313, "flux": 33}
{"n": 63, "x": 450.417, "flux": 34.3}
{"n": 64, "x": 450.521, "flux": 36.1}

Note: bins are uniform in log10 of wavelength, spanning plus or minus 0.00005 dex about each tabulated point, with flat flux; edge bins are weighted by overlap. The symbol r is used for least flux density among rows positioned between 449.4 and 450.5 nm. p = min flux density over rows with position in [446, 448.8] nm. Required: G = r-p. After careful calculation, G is -0.3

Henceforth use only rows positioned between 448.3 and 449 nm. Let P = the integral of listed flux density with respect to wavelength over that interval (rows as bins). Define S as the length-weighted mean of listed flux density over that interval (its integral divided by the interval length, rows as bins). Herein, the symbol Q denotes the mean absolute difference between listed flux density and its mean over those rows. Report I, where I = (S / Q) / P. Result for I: 1.14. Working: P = 22.7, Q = 1.3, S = 32.4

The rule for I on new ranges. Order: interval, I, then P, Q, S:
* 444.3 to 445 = 0.75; 23.1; 1.9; 33.0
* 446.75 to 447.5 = 0.50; 24.8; 2.7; 33.1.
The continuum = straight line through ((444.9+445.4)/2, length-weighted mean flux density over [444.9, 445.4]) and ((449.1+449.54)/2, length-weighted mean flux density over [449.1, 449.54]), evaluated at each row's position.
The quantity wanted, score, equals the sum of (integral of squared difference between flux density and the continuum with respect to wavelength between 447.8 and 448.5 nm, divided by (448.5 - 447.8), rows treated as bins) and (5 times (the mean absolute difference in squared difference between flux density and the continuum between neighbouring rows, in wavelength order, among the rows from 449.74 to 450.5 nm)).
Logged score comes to 35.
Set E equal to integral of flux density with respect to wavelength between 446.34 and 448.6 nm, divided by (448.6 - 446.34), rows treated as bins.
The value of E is 33.0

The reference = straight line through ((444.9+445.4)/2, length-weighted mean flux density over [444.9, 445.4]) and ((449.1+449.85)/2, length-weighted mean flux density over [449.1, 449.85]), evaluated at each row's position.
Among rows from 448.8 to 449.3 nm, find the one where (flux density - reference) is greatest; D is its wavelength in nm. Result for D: 449.174 nm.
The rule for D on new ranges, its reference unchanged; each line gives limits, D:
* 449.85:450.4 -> 450.210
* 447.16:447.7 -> 447.214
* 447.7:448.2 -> 448.141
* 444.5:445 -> 444.954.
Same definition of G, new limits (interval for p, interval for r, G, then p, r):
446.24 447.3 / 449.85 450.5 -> -0.4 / 29.8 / 29.4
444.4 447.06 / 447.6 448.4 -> 2.4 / 28.8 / 31.2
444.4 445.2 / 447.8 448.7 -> 2.4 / 28.8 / 31.2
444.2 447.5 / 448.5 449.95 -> 0.9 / 27.7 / 28.6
